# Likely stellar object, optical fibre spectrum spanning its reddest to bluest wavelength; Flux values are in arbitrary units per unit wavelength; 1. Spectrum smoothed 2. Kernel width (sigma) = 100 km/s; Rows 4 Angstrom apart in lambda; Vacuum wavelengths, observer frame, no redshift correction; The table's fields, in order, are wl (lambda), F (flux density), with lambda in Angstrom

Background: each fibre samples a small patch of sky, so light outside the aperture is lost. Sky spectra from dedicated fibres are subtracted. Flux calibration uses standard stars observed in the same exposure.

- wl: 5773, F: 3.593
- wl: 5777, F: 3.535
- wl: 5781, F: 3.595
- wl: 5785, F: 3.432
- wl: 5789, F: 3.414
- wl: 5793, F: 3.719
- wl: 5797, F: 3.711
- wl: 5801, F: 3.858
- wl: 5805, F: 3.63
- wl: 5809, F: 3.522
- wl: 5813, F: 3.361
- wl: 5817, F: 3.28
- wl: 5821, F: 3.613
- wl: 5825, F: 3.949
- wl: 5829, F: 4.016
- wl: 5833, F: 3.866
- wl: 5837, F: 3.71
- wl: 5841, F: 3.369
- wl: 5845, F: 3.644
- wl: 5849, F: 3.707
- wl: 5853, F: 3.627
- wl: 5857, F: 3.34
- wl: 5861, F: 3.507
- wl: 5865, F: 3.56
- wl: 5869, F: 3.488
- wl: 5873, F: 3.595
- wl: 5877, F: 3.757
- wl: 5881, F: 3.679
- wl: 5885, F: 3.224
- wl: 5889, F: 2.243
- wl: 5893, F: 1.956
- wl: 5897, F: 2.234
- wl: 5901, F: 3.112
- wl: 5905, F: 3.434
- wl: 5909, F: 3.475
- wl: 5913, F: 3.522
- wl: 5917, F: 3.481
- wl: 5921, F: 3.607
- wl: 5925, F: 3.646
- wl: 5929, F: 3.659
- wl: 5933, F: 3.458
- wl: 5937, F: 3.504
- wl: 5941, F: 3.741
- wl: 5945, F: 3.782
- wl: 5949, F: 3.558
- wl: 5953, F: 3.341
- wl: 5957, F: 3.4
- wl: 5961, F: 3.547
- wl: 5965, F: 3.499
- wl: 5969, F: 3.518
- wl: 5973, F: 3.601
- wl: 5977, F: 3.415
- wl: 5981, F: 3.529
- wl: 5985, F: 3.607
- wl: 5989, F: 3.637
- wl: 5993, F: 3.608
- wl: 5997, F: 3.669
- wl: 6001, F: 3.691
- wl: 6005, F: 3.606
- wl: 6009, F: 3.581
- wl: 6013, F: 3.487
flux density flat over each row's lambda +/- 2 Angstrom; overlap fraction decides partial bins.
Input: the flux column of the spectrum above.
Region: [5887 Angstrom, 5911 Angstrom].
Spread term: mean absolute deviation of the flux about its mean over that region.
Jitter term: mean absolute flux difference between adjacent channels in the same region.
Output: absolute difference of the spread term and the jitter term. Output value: 0.24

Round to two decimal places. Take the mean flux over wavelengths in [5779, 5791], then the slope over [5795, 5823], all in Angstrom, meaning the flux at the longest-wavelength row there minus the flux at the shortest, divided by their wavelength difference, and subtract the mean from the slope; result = -3.48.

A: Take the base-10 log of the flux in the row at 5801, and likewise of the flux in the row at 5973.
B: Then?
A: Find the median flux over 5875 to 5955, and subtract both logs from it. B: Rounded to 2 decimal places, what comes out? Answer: 2.35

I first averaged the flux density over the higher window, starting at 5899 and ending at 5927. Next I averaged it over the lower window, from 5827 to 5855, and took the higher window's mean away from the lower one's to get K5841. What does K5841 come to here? 0.24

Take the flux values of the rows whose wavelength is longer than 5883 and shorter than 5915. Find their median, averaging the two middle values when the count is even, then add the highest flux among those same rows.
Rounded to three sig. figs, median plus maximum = 6.69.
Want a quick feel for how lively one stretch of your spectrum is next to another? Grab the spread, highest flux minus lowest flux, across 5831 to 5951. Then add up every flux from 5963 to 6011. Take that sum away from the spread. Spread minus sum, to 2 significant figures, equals -41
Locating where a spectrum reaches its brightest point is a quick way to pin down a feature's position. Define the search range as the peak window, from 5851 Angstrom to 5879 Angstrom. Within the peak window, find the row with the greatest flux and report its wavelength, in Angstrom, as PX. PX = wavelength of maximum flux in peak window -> 5877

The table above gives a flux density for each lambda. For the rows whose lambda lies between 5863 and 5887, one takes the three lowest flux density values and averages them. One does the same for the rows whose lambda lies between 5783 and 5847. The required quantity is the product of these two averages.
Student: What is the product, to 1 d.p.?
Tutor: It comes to 11.4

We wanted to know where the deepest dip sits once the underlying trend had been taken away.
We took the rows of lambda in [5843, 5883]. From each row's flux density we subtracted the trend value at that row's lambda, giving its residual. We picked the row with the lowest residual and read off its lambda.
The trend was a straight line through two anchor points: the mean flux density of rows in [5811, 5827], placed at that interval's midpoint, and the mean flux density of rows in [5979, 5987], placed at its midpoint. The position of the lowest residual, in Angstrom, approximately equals 5857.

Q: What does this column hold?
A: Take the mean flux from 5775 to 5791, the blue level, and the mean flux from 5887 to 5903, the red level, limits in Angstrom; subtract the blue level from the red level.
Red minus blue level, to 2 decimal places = -1.11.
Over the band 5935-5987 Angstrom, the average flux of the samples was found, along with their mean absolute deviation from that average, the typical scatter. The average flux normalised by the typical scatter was 39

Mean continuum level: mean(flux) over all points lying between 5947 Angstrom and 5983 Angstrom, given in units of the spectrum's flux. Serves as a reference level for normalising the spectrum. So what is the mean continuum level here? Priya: 3.49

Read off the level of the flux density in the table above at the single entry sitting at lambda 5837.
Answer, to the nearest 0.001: 3.710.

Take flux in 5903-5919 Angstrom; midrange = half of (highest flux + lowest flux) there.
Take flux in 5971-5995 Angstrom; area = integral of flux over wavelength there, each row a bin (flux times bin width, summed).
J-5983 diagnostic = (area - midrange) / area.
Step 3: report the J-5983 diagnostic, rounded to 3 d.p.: 0.959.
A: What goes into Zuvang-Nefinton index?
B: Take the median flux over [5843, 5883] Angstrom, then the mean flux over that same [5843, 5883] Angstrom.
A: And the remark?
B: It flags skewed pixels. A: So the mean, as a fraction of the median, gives 0.99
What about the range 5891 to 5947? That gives 0.95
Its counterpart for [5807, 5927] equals 0.97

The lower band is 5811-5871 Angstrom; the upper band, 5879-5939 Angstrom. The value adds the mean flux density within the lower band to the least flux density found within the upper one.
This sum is 5.56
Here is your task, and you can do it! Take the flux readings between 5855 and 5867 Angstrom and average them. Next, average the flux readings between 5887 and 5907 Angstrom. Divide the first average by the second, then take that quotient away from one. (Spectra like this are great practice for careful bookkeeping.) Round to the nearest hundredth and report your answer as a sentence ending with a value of -0.34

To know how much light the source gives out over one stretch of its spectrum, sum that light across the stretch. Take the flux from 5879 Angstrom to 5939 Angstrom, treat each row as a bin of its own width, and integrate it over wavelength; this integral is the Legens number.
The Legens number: 193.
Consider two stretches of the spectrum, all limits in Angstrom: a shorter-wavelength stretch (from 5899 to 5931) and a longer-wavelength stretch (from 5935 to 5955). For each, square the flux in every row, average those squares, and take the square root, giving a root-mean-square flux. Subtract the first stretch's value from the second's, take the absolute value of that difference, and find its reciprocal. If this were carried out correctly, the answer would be 11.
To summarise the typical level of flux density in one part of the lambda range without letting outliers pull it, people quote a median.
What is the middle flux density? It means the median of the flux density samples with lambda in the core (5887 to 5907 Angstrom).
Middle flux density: 2.24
